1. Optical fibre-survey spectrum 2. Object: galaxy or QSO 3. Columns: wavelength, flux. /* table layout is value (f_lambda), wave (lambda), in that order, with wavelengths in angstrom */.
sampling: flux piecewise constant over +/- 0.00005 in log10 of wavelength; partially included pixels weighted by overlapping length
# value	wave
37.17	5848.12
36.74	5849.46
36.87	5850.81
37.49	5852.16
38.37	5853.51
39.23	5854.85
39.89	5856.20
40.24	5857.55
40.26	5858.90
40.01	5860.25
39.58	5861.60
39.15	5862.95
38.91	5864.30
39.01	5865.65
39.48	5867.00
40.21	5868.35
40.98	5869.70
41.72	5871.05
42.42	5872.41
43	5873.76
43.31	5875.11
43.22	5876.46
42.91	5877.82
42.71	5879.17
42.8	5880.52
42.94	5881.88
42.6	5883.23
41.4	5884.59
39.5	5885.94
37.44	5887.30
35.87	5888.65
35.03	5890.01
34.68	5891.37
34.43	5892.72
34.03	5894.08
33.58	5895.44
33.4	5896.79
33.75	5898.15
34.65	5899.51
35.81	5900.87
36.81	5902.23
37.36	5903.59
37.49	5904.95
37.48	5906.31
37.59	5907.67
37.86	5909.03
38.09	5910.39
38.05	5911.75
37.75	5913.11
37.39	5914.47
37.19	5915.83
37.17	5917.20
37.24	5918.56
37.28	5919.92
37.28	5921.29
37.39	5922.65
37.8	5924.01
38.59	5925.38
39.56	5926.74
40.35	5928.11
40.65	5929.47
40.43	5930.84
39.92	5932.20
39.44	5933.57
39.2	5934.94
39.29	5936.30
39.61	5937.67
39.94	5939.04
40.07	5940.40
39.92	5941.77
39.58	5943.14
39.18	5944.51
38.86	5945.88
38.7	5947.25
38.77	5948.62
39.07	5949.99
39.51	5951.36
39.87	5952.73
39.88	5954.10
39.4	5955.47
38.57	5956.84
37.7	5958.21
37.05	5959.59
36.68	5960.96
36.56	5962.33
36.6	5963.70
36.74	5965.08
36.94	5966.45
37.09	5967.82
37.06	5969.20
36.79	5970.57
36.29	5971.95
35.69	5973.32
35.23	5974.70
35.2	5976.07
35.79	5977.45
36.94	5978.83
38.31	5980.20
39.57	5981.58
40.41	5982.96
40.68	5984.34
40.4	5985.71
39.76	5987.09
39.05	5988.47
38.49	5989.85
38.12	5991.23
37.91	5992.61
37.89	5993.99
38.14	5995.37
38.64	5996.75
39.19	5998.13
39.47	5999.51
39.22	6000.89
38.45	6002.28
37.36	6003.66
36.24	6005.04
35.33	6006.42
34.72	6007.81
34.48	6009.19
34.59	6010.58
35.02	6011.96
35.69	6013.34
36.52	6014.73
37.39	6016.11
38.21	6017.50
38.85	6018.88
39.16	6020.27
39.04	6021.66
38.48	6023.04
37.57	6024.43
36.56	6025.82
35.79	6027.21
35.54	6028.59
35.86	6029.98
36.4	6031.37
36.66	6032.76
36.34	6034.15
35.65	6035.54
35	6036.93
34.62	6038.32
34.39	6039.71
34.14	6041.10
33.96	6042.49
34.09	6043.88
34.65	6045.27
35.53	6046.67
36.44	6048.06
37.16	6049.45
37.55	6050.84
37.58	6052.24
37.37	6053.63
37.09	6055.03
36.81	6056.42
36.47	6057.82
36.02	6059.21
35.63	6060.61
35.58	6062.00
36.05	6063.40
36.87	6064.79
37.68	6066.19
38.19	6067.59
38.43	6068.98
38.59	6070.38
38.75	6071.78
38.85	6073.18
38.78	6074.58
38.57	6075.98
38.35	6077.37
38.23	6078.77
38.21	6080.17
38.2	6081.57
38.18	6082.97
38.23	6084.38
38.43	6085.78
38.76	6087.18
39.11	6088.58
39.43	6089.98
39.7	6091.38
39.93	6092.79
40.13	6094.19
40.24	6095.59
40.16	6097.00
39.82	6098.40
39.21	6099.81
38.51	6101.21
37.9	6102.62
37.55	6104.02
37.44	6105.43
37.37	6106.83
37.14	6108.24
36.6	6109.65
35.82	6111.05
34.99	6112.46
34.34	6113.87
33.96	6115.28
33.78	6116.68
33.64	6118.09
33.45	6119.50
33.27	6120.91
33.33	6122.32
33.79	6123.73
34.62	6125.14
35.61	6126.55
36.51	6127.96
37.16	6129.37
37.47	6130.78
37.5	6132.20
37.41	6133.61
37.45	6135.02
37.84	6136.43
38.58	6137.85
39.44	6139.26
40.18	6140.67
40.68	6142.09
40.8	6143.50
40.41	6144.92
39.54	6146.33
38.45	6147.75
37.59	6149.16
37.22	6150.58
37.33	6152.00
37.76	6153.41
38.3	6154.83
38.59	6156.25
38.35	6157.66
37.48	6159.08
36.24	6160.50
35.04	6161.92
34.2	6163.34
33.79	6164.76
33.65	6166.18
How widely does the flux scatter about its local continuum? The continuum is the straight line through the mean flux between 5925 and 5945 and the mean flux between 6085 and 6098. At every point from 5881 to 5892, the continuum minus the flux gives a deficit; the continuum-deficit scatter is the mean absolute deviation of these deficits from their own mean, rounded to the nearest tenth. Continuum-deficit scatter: 2.9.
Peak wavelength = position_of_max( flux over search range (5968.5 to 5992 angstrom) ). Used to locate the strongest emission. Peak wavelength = 5984.34 angstrom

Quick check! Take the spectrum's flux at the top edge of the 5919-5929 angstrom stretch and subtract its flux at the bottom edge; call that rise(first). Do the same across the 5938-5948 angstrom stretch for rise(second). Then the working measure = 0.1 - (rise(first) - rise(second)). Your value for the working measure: -4.2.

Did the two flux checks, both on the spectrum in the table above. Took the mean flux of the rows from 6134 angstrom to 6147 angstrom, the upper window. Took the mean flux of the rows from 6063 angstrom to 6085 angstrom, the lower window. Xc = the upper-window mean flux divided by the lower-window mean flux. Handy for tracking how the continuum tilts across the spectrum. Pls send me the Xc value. 1.03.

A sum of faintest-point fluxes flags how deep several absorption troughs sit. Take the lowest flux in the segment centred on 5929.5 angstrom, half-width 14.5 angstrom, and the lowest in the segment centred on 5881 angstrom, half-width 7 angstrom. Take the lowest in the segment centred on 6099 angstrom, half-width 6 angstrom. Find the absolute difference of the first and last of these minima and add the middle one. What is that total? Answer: 37.8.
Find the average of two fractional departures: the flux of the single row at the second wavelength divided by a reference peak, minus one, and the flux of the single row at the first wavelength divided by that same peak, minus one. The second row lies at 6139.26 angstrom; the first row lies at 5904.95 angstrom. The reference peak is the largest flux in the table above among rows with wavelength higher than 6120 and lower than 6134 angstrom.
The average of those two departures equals 0.03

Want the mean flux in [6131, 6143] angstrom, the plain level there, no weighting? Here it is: 38.6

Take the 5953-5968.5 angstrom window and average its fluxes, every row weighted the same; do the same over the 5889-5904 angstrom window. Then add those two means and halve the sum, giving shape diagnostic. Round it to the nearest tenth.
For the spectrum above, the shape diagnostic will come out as 36.2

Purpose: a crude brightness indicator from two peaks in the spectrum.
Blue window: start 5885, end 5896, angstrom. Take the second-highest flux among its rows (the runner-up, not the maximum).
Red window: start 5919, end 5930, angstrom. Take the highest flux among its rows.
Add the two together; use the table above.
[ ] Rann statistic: 78.1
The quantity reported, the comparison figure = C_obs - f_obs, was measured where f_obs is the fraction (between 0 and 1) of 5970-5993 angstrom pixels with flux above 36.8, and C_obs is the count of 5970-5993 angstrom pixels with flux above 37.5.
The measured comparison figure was 9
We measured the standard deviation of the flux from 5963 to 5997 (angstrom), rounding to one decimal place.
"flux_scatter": 1.6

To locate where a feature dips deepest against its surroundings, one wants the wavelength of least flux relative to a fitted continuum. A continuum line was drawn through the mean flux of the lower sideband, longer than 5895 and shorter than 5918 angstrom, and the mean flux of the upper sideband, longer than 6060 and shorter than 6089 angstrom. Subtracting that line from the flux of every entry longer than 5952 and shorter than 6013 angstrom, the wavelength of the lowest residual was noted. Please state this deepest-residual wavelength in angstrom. 6009.19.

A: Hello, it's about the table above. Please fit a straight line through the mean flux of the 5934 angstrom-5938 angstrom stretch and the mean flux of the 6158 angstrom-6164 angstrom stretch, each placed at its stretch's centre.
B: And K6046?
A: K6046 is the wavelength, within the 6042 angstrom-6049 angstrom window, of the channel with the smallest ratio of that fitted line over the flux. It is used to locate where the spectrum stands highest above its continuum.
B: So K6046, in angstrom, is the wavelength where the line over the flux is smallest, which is 6048.06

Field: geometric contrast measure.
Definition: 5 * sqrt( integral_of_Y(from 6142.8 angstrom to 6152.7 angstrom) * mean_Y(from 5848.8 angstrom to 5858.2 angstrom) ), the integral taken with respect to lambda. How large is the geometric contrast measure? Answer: 607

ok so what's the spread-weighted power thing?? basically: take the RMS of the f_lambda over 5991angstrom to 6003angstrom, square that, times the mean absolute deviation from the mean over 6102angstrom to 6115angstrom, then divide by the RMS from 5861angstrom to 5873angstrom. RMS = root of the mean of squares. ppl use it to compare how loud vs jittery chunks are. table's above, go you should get 37.6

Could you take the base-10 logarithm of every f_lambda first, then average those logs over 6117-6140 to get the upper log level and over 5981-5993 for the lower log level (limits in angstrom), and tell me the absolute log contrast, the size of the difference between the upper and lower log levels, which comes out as 0.039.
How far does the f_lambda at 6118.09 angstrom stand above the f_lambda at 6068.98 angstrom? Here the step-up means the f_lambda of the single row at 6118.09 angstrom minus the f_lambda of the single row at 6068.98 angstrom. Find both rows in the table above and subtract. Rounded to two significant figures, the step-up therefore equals -4.8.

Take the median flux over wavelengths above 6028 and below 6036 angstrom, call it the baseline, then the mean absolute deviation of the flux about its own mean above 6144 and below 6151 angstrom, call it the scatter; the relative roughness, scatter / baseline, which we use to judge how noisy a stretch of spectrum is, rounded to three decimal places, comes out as 0.030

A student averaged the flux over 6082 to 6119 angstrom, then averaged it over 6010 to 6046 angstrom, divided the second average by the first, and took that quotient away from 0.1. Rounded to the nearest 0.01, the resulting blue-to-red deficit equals -0.86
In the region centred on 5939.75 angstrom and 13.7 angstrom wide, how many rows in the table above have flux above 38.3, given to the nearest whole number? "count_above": 10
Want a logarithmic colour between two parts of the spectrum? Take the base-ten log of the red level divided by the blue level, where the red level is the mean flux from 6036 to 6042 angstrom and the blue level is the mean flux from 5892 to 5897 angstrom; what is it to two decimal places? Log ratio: 0.01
